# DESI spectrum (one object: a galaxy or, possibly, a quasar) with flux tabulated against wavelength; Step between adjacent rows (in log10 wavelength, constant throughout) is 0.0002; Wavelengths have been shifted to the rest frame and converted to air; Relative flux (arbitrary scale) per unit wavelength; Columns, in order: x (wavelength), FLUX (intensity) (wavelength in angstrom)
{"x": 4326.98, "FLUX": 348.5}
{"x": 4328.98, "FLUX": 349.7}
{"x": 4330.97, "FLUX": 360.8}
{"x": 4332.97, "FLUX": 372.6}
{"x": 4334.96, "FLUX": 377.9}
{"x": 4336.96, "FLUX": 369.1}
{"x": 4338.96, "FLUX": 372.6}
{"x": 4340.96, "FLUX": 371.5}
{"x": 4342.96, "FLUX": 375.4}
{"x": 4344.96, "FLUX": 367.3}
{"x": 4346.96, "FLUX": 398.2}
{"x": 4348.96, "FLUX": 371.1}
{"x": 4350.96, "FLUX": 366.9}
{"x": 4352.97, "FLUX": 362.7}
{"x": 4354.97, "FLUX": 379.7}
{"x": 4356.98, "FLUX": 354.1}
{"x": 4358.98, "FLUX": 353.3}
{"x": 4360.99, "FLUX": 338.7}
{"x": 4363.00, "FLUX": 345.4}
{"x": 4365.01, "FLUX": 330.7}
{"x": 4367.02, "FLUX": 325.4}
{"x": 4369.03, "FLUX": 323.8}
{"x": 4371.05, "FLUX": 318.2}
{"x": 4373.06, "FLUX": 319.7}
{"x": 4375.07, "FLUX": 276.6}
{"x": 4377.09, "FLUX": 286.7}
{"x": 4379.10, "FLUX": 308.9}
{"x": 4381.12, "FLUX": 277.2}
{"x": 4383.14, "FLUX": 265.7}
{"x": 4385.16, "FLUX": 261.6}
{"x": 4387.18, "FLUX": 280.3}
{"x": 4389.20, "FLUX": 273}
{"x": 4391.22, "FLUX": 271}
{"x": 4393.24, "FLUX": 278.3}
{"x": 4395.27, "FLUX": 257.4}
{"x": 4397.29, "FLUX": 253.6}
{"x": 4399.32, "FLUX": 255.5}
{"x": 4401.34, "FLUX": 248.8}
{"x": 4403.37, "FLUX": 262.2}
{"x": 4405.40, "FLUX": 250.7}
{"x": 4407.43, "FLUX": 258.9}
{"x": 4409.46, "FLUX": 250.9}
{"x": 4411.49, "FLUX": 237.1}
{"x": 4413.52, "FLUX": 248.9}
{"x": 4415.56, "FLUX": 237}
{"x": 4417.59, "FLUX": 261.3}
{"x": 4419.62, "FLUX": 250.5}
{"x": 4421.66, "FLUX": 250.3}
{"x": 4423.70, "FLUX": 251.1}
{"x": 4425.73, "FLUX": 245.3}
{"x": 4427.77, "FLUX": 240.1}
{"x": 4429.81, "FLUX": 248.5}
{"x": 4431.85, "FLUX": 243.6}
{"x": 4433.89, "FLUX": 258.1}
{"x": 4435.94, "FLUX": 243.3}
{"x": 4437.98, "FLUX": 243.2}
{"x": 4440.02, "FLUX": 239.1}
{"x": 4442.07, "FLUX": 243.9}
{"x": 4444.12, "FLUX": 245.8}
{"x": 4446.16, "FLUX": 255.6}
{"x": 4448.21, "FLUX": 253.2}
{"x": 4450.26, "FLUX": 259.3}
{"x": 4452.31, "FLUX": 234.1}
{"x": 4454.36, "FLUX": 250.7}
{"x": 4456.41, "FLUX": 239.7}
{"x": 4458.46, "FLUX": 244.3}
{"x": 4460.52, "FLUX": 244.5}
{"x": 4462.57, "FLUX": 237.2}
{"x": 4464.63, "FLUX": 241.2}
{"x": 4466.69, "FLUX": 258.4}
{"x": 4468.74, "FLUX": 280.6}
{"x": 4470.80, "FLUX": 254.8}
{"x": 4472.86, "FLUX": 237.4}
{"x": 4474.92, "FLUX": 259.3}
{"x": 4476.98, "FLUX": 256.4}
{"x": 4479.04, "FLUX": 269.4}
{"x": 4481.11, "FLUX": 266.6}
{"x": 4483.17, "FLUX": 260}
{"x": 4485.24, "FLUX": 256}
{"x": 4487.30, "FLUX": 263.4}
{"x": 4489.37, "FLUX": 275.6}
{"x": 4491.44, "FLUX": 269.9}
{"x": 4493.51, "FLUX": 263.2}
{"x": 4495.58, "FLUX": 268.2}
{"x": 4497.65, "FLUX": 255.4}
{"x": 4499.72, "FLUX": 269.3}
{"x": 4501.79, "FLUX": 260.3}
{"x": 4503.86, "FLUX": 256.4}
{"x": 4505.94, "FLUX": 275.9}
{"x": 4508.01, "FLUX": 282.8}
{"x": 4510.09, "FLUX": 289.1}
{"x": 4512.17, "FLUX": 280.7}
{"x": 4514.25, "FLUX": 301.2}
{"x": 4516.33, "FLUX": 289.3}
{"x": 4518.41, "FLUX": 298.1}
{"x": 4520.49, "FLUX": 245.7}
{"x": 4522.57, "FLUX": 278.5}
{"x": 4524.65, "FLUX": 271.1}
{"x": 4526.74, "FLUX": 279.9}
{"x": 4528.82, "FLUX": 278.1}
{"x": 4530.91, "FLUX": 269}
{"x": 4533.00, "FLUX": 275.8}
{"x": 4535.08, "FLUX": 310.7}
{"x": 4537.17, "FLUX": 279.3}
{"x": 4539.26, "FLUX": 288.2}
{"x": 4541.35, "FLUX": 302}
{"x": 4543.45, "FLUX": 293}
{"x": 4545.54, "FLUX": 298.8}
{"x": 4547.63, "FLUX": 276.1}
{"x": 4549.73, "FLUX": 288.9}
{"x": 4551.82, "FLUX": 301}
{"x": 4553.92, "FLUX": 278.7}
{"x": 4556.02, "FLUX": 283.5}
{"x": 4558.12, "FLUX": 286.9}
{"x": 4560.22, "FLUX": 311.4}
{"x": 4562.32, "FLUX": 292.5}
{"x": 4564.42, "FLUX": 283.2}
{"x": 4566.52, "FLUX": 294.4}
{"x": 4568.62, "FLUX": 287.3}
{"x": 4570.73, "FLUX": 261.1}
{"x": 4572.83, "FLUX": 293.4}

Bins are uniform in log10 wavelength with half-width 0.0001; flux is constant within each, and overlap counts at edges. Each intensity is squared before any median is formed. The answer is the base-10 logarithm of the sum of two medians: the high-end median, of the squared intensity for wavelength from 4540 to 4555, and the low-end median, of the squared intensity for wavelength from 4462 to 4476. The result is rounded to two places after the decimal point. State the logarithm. 5.18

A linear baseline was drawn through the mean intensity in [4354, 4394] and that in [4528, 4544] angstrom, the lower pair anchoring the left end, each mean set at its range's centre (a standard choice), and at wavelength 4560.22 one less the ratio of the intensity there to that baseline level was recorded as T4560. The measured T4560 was -0.10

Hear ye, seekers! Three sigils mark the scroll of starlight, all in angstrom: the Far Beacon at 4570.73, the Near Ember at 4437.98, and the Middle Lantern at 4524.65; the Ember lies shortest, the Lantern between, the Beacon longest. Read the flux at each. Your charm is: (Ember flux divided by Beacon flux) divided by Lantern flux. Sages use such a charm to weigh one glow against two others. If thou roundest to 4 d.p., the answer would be 0.0034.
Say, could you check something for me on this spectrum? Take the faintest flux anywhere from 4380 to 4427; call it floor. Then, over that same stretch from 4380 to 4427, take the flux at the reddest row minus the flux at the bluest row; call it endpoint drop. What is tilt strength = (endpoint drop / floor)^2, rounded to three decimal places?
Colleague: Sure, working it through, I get 0.018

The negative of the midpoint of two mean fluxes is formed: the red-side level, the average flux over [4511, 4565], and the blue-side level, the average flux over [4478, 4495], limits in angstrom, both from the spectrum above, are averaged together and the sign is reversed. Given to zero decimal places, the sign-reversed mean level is -276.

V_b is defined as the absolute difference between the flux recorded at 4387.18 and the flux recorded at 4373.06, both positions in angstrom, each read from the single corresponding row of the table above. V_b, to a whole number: 39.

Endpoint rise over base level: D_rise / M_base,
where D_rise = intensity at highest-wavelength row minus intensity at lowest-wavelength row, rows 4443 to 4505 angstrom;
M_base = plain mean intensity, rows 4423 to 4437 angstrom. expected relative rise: 0.043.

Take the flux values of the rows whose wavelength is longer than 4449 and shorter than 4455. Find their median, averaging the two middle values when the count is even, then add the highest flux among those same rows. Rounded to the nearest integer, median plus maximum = 510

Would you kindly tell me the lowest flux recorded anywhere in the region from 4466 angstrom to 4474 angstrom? 237.4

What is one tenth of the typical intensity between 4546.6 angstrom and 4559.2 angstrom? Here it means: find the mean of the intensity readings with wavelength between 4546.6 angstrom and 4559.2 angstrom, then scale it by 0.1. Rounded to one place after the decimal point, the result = 28.6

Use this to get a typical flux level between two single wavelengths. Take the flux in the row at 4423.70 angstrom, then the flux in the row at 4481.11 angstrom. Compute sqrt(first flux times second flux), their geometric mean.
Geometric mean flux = 259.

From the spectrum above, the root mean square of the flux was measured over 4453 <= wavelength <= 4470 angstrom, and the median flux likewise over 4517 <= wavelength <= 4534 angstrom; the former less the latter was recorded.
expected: -27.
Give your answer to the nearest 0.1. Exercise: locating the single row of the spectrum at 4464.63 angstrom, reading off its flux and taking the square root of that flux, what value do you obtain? 15.5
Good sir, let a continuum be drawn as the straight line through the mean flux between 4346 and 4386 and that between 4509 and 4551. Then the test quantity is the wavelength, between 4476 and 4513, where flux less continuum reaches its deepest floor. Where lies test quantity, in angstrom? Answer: 4476.98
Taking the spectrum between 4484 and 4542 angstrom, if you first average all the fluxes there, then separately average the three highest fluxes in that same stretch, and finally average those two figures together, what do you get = 290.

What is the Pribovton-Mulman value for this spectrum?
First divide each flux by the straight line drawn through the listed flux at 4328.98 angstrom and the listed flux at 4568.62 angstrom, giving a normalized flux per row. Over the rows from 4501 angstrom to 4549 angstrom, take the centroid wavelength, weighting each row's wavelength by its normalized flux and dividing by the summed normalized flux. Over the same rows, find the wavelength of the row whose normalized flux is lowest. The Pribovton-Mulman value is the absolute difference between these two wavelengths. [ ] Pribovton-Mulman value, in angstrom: 4.6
